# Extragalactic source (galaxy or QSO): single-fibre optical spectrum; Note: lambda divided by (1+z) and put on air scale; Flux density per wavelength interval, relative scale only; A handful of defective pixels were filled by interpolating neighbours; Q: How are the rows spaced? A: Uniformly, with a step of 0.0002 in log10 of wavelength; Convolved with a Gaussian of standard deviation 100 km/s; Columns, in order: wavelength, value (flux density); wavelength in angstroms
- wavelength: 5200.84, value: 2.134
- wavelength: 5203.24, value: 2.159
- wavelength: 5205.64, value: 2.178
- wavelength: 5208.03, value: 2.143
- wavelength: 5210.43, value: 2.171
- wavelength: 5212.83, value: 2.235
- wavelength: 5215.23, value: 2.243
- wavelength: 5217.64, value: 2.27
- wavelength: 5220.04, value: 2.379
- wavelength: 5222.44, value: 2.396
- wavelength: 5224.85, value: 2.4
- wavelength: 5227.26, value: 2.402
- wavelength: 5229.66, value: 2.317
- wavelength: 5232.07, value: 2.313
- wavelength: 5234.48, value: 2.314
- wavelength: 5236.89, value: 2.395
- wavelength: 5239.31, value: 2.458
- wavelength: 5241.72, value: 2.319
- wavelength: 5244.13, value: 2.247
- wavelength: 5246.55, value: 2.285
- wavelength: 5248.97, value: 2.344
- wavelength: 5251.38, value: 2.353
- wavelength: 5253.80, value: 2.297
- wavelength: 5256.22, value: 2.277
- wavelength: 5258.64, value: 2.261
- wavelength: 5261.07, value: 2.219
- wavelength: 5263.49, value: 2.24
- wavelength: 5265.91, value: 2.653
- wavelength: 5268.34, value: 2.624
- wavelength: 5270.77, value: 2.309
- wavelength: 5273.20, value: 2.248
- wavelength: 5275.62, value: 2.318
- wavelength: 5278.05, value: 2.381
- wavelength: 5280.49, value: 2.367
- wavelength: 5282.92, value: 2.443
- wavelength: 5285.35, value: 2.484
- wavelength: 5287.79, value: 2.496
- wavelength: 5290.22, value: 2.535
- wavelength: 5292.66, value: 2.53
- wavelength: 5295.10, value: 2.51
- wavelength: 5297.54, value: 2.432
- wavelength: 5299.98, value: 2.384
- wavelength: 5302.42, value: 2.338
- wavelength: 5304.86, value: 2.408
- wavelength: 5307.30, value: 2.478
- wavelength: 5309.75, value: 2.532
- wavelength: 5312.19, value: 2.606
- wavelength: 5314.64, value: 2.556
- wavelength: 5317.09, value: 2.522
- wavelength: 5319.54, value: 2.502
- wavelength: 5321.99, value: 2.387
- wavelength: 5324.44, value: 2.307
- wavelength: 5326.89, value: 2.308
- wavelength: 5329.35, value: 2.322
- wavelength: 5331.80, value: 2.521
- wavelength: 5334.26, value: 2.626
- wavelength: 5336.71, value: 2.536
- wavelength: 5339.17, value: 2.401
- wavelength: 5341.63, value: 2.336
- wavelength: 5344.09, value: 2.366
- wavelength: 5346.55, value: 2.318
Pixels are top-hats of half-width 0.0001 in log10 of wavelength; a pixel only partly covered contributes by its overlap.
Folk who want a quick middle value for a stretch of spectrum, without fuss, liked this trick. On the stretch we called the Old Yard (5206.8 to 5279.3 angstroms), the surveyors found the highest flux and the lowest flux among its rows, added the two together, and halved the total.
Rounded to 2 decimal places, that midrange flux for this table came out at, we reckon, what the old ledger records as 2.40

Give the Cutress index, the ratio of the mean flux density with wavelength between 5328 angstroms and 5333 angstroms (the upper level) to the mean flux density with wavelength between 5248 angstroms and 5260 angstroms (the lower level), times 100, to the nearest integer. 105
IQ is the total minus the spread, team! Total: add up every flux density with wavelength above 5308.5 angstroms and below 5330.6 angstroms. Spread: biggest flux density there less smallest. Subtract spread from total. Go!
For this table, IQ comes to 21.7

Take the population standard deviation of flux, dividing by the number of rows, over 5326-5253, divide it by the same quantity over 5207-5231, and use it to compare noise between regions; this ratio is 1.3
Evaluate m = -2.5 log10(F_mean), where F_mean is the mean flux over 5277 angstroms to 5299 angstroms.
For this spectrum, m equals -0.98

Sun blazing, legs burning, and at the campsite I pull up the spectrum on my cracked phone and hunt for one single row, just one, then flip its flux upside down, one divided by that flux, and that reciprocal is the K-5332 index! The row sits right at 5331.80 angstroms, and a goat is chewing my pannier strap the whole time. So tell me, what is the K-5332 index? 0.397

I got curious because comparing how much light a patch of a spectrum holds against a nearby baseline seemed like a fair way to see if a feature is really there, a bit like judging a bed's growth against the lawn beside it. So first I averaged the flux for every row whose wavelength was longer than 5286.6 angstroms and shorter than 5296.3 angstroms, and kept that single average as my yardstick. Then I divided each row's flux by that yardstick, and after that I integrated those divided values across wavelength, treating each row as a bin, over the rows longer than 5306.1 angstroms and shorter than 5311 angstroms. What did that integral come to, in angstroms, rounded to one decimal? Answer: 4.9 angstroms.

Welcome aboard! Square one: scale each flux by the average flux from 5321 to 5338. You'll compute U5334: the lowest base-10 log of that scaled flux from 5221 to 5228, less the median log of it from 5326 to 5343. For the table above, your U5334 0.00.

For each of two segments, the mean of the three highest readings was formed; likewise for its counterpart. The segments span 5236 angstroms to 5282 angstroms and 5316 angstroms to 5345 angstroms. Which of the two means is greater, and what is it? 2.58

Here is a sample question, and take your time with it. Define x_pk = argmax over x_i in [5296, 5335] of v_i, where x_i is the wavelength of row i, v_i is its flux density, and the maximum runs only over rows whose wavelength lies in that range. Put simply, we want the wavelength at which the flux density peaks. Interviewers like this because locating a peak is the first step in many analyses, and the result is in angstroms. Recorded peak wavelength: 5334.26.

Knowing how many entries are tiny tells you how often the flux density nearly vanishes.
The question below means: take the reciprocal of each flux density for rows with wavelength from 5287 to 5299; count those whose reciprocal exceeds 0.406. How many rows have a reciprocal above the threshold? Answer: 1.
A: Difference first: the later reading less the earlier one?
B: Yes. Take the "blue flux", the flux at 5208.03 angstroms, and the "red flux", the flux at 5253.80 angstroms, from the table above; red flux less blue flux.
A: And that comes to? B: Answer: 0.15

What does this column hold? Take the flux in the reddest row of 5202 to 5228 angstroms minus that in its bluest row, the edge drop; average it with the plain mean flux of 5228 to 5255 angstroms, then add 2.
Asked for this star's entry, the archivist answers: 3.29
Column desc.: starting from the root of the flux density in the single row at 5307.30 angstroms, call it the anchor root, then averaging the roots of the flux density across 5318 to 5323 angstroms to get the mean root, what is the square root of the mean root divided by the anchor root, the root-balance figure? 1.00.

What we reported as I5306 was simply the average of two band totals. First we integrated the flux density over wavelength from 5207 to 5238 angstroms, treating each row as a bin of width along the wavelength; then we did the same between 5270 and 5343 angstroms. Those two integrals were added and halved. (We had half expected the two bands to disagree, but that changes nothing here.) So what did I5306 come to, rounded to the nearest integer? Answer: 125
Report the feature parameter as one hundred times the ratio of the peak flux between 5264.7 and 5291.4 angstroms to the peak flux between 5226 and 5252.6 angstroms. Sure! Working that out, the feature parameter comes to 108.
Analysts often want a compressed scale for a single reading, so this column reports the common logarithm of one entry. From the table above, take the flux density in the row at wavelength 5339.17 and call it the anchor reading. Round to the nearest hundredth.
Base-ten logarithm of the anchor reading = 0.38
